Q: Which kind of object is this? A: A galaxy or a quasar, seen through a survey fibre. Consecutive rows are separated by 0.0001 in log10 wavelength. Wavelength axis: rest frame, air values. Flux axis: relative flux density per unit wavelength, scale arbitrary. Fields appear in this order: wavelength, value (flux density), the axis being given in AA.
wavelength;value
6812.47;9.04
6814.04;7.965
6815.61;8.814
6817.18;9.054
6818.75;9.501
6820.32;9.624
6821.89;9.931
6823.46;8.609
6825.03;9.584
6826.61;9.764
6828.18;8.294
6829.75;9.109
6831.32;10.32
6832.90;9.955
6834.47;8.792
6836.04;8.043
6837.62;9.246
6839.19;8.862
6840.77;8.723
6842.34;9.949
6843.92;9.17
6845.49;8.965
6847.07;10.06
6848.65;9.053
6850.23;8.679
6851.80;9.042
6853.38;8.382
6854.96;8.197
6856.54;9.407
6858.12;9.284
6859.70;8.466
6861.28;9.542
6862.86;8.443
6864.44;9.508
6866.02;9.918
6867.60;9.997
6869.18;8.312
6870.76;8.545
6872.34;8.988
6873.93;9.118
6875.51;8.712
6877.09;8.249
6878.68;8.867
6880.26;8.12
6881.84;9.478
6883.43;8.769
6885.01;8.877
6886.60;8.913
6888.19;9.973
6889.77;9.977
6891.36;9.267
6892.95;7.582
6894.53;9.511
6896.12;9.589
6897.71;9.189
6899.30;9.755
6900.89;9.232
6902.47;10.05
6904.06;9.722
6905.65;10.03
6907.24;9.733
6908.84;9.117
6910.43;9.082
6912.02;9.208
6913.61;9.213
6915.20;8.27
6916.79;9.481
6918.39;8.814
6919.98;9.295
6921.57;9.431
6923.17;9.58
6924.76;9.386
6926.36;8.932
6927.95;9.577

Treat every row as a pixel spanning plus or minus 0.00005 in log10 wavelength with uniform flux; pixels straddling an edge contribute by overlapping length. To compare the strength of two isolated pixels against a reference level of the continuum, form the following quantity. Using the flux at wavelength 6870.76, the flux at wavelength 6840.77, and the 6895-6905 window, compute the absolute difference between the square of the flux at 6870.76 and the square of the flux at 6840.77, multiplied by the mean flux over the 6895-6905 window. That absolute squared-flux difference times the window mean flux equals 29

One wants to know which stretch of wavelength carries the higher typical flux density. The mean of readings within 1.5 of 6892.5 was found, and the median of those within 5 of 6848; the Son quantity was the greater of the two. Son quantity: 9.05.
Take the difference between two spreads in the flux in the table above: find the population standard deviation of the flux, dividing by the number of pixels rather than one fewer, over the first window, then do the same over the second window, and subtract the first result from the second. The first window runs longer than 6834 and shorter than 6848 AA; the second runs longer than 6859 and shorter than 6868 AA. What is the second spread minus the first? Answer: 0.05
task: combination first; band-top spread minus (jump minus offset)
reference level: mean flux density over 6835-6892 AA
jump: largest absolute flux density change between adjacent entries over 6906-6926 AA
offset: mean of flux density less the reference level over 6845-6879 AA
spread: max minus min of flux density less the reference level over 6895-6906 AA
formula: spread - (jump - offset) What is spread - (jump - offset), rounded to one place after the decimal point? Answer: -0.4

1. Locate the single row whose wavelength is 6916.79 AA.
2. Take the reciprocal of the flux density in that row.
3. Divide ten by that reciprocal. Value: 95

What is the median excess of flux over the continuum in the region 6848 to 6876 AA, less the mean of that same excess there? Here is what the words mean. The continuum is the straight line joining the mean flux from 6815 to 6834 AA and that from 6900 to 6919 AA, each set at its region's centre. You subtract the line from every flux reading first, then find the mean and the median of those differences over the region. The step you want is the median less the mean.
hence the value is 0.04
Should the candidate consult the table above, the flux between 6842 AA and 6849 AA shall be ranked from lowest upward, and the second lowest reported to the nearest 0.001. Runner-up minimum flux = 9.053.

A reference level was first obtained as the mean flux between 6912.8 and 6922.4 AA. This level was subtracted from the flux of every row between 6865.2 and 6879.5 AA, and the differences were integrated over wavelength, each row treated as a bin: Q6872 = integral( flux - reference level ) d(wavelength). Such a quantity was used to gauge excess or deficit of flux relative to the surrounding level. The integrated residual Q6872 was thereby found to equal -1.7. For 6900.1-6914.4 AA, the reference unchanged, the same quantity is 5.8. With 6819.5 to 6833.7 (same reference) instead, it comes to 5.4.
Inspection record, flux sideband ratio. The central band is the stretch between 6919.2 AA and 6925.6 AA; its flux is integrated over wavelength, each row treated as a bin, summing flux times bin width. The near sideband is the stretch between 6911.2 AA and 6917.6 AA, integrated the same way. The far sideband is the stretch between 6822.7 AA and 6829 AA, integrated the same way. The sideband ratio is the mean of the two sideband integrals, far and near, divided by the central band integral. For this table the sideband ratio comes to 0.95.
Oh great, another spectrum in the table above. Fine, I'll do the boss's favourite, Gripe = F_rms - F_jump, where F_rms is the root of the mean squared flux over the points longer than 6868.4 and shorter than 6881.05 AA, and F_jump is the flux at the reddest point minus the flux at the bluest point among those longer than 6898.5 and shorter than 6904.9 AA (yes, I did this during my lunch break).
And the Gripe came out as 8.7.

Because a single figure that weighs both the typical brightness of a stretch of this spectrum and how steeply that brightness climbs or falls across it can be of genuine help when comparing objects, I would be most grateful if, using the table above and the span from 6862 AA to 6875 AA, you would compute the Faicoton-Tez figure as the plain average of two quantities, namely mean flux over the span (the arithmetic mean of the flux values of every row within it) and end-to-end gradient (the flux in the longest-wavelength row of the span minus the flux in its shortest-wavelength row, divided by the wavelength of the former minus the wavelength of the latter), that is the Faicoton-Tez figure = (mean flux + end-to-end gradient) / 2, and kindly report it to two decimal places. 4.58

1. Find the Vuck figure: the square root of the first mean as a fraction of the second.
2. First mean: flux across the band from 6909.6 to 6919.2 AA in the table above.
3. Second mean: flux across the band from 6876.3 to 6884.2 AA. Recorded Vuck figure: 1.02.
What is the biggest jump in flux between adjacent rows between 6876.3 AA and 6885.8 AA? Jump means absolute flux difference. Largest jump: 1.4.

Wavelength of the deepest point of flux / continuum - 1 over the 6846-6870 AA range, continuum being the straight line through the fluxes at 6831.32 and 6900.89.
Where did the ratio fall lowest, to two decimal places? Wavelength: 6854.96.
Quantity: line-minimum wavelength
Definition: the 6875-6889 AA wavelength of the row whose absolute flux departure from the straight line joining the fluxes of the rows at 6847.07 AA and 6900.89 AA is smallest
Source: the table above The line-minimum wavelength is 6881.84 AA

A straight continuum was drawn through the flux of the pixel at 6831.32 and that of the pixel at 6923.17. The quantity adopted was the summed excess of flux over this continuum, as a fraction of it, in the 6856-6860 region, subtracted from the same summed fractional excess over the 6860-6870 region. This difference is -0.1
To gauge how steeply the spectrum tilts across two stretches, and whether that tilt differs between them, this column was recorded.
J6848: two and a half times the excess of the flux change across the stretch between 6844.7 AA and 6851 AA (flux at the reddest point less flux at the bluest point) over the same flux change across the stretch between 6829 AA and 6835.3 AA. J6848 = 0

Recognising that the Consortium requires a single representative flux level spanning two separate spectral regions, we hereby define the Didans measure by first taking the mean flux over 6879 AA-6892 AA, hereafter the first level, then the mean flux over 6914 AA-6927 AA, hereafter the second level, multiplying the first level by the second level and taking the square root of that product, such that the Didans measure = 9.16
